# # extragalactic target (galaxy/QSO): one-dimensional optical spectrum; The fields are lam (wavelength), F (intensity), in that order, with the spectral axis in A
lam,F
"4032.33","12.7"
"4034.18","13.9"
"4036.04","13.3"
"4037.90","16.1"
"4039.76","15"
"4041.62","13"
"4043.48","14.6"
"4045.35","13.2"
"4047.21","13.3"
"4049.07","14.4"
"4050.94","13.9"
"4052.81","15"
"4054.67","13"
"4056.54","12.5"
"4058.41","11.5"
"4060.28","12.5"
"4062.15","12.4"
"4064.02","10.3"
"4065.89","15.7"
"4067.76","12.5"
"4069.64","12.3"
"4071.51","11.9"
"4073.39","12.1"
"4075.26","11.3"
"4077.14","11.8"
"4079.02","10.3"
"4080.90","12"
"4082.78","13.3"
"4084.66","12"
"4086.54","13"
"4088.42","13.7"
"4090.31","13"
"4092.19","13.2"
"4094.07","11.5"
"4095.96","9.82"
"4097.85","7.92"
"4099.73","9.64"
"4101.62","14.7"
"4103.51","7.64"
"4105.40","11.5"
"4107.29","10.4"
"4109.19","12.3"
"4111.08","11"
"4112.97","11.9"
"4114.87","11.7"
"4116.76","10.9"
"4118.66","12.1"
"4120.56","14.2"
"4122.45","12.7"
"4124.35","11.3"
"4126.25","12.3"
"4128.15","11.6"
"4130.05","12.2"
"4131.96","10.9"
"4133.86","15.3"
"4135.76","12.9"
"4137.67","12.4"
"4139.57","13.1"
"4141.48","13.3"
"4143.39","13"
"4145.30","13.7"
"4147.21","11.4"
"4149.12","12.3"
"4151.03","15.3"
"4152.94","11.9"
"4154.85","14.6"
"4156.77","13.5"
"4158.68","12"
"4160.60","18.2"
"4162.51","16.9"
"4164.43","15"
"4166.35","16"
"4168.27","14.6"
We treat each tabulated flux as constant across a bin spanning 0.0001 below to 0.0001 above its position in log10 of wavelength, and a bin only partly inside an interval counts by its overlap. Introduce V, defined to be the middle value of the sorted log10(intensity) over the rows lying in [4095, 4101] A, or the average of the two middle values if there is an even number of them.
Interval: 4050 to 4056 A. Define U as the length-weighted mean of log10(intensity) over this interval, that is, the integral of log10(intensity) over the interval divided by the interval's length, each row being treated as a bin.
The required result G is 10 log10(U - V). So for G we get -8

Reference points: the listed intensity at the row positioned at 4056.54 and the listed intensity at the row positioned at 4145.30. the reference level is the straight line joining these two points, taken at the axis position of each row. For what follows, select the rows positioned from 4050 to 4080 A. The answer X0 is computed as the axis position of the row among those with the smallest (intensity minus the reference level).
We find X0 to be 4079.02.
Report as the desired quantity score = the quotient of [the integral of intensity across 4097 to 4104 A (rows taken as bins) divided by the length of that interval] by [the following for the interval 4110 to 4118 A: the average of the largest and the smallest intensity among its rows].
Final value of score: 0.89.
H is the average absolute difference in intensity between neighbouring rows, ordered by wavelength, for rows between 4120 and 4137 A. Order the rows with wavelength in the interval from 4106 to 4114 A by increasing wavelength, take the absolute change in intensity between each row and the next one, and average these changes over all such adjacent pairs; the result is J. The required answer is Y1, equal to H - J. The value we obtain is 0.3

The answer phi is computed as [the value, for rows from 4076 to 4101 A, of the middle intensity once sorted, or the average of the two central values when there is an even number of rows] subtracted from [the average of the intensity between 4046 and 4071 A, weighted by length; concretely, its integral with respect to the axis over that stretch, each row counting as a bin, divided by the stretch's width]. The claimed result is 1.0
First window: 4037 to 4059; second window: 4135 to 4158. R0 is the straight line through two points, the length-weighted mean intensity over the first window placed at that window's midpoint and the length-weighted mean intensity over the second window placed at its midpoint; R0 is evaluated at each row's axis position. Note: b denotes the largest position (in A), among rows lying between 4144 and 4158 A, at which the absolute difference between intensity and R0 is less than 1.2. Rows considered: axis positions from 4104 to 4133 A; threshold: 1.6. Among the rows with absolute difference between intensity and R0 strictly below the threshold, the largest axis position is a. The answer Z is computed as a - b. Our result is -26.7 A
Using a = 4130.05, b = 4156.77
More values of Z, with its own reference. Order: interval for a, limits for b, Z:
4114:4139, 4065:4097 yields 45.5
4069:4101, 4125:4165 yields -66.5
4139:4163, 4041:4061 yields 104.0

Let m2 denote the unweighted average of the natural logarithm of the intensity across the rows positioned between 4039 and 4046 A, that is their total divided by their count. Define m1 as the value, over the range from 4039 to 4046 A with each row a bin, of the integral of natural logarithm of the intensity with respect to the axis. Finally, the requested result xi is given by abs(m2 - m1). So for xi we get 16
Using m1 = 18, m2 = 2.63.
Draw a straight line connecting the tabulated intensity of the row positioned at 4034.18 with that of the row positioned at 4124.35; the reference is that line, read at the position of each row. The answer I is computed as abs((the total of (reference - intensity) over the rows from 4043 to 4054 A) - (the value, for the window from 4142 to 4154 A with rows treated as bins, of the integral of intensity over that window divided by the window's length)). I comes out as 16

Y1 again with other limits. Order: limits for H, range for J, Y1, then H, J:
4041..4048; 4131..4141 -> -1.0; 1.0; 2.0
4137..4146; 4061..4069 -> -3.1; 0.5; 3.6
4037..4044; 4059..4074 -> -0.1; 1.6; 1.7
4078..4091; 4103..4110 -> -1.2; 1.1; 2.3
